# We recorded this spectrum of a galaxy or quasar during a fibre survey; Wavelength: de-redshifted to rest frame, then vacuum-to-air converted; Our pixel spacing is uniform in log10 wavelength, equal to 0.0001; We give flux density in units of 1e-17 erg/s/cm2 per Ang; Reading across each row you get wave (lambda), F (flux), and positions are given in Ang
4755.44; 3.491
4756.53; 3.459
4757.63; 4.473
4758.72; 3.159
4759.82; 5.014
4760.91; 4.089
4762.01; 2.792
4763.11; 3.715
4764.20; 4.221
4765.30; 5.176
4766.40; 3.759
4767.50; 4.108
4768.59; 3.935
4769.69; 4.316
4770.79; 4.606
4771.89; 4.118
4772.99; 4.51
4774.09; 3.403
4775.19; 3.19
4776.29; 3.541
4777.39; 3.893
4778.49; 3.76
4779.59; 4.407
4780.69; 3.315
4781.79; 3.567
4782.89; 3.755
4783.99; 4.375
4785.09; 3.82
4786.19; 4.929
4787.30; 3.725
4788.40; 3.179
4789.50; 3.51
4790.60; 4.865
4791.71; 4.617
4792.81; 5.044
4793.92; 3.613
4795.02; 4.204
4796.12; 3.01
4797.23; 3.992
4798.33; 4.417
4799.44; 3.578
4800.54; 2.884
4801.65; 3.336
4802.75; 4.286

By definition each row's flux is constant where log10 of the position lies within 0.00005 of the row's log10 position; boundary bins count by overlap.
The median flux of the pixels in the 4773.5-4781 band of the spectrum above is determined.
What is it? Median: 3.5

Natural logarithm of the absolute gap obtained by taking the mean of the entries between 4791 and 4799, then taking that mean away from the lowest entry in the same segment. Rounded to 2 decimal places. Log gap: 0.11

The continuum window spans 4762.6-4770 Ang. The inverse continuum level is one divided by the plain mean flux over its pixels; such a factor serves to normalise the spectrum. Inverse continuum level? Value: 0.239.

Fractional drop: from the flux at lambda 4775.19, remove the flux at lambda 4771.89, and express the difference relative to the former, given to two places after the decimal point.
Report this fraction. -0.29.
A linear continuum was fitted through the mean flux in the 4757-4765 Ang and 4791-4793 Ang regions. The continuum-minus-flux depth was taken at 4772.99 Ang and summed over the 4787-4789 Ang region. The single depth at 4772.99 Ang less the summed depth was -2.7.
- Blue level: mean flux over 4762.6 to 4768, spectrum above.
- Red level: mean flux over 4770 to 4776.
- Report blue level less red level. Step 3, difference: 0.2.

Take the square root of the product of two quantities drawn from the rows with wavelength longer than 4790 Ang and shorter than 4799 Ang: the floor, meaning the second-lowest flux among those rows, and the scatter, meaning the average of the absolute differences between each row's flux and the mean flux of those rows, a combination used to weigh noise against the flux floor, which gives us 1.36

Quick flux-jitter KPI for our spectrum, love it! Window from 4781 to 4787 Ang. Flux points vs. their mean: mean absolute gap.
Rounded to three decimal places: 0.450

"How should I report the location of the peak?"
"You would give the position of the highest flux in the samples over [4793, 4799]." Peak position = 4798.33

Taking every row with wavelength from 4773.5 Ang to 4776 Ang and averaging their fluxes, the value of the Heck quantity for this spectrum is 3.3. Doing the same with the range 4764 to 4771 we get 4.3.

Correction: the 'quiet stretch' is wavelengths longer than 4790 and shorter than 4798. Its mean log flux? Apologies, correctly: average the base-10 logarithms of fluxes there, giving 0.617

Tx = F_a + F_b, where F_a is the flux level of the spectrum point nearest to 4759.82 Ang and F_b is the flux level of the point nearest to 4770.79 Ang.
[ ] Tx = 9.62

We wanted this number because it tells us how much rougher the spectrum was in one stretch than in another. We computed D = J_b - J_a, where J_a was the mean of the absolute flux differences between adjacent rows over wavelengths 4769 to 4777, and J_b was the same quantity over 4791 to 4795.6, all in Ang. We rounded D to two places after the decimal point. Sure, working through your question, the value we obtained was 0.34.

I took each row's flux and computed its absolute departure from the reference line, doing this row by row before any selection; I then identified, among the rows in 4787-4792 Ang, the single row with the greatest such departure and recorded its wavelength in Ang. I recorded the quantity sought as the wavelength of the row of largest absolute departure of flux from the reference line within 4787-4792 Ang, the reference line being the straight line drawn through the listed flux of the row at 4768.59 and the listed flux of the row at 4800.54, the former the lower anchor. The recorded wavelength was 4790.60 Ang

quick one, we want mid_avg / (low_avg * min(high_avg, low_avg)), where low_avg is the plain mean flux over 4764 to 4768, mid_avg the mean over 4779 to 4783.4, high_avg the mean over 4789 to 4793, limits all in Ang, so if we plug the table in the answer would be 0.202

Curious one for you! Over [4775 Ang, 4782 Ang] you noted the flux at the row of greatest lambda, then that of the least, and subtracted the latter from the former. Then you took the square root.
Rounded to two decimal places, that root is 0.61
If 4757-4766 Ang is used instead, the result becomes 0.84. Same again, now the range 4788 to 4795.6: 1.01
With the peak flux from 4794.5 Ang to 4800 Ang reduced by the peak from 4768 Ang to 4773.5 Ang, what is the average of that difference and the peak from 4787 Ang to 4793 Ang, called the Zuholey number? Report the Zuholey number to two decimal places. 2.43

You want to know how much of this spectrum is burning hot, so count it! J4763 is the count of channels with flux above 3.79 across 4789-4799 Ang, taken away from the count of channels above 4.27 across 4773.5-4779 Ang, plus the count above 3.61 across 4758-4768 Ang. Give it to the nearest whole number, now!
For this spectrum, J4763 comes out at 1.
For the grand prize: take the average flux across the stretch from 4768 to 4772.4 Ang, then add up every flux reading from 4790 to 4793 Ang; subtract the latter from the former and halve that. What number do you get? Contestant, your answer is -5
